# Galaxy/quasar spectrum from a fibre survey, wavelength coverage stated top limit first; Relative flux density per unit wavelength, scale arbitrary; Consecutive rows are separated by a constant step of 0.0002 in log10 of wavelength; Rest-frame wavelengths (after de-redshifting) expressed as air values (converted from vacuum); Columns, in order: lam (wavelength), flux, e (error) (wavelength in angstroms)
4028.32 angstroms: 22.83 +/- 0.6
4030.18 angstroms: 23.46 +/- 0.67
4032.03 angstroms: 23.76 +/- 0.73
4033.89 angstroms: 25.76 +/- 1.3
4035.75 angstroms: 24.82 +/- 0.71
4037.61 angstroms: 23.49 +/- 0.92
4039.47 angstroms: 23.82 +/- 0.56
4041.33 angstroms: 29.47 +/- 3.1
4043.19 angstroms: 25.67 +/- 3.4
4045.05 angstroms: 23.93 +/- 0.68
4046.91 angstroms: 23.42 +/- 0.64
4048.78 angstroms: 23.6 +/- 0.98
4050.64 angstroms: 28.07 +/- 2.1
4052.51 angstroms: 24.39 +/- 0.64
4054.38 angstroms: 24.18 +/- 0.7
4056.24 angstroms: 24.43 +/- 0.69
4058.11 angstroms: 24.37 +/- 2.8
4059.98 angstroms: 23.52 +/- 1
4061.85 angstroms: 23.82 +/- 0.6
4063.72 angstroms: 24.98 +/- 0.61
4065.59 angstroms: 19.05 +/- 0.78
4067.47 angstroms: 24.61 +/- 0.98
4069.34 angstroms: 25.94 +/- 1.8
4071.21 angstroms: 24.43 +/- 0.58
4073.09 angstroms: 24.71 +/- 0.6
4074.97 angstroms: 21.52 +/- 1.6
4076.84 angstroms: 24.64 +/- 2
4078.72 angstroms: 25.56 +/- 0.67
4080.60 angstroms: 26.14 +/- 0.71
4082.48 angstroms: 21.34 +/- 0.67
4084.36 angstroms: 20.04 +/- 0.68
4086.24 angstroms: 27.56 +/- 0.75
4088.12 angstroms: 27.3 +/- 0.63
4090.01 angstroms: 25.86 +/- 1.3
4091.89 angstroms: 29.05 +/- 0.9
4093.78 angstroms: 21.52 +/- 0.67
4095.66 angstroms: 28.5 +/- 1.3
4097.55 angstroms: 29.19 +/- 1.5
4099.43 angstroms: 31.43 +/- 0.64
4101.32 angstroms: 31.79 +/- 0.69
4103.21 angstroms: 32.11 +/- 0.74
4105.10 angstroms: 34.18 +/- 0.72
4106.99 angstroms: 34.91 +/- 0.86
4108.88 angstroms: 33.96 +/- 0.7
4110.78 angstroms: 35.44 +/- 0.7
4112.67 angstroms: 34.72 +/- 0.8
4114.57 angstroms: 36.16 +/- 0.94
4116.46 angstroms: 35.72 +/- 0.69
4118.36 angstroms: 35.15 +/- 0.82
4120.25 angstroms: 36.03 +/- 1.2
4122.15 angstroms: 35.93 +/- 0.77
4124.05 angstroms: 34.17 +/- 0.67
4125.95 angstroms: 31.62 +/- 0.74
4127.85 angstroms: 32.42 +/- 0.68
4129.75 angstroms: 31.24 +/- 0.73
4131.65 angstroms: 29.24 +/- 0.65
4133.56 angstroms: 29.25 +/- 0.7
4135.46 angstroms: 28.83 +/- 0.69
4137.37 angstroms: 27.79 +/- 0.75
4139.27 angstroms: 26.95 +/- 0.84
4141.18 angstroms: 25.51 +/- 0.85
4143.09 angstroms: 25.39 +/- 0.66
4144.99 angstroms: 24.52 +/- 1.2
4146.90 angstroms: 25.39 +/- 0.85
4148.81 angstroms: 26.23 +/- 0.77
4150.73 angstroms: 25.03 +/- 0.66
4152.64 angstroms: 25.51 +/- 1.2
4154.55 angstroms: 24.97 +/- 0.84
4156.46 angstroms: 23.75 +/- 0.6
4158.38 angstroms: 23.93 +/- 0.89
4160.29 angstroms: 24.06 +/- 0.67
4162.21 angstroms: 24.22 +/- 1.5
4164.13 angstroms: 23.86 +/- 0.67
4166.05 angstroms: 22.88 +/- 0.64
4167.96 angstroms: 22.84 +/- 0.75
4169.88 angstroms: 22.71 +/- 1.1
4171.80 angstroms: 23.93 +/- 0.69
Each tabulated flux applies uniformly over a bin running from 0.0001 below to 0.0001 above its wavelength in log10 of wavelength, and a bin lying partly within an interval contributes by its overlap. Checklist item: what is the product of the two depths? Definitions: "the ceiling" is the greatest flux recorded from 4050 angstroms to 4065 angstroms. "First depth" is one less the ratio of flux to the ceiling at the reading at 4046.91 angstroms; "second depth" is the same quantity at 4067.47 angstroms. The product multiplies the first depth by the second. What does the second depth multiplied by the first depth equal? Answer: 0.020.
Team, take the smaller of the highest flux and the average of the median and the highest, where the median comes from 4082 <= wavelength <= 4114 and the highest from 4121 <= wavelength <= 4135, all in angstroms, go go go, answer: 32.6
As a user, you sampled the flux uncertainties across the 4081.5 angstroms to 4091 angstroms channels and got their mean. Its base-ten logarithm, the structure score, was -0.09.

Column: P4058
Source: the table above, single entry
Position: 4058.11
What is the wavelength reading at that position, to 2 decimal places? 24.37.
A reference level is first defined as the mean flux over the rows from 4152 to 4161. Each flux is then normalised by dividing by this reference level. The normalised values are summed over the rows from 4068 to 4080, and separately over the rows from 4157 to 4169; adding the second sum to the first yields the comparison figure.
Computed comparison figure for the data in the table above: 11.8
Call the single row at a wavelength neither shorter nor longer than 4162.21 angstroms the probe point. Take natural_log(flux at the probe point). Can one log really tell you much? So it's 3.19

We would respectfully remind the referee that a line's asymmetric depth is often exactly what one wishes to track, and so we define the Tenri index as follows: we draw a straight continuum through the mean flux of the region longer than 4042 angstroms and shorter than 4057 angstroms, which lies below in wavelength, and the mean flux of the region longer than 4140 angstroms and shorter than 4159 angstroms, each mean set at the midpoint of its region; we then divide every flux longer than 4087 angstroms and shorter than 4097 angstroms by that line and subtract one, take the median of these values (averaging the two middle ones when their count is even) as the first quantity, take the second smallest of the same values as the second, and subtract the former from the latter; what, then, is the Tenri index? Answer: -0.058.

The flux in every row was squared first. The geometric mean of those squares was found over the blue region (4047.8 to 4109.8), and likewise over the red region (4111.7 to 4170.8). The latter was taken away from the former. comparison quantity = -104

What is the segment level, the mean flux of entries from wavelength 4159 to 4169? 23.6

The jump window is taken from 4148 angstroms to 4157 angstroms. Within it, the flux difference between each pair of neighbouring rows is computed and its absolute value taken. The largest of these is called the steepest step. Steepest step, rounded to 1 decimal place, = 1.2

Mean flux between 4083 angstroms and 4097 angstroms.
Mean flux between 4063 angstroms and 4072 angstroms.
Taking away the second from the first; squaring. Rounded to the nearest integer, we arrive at 4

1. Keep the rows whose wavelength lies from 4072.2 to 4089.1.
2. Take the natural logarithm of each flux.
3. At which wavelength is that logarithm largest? 4086.24 angstroms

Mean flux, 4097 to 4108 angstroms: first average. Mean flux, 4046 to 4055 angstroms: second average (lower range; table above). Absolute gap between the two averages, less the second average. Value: -17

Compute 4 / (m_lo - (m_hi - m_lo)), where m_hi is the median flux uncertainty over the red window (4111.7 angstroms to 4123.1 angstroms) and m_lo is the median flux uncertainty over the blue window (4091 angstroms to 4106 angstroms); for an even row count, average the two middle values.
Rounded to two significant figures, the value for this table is 6.2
